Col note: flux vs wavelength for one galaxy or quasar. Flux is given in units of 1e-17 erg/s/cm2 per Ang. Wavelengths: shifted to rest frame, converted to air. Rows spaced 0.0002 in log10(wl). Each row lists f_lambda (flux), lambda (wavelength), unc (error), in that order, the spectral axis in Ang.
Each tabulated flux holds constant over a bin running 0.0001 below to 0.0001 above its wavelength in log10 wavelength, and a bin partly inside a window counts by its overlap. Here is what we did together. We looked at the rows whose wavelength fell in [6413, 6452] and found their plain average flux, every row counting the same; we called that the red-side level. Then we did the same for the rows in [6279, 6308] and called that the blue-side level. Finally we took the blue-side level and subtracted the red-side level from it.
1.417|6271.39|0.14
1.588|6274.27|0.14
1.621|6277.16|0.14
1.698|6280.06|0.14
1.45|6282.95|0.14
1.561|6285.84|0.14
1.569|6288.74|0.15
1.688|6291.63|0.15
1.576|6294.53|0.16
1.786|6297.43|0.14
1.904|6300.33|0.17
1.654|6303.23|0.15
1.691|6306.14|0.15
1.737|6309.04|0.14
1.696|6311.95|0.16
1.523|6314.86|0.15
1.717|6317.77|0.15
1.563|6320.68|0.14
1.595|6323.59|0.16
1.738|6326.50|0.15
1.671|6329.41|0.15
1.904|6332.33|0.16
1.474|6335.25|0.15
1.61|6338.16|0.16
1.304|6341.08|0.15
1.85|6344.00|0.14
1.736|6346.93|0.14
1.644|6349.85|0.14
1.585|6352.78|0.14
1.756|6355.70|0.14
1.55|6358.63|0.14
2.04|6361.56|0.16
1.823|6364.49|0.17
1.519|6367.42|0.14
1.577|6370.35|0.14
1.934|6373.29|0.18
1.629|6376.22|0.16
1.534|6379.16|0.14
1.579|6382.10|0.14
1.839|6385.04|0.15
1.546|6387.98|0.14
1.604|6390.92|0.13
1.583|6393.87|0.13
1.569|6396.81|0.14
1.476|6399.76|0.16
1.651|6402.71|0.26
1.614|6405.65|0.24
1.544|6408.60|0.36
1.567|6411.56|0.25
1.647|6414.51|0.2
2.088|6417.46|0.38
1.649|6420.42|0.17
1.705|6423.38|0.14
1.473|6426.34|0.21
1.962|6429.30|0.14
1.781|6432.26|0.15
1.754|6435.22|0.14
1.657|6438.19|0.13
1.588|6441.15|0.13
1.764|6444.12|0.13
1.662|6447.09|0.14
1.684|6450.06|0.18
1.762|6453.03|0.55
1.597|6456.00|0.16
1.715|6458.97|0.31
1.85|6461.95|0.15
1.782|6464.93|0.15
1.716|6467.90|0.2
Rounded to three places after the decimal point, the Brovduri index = -0.066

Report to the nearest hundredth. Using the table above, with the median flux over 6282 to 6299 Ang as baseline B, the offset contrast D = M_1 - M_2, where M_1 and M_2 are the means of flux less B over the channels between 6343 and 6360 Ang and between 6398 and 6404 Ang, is 0.12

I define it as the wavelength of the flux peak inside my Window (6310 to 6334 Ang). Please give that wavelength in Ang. 6332.33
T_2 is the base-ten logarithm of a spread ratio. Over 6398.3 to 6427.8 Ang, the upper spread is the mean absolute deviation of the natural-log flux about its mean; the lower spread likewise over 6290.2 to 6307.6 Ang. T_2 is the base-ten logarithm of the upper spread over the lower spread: 0.11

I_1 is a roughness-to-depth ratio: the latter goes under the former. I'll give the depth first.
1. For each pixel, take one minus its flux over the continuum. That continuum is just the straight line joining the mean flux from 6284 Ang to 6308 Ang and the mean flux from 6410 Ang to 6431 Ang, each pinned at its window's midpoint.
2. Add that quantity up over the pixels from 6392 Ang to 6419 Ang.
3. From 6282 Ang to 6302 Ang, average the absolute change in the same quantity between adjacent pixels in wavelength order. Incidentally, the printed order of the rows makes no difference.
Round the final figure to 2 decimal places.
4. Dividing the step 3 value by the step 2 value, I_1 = 0.15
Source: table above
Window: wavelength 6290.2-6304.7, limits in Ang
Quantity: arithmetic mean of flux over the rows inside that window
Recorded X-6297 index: 1.72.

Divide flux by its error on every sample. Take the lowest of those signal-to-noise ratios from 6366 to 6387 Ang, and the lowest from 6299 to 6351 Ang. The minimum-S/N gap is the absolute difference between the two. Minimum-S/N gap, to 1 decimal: 1.5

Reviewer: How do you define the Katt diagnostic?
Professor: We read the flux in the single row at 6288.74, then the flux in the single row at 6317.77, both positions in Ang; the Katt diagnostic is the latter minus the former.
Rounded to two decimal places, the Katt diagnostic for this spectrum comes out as 0.15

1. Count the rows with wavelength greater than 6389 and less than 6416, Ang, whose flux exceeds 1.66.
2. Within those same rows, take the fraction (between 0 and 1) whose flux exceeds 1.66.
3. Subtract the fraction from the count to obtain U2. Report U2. 0.0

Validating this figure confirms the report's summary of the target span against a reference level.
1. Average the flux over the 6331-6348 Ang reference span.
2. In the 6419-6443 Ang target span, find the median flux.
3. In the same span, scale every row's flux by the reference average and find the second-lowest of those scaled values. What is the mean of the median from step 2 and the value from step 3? 1.32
